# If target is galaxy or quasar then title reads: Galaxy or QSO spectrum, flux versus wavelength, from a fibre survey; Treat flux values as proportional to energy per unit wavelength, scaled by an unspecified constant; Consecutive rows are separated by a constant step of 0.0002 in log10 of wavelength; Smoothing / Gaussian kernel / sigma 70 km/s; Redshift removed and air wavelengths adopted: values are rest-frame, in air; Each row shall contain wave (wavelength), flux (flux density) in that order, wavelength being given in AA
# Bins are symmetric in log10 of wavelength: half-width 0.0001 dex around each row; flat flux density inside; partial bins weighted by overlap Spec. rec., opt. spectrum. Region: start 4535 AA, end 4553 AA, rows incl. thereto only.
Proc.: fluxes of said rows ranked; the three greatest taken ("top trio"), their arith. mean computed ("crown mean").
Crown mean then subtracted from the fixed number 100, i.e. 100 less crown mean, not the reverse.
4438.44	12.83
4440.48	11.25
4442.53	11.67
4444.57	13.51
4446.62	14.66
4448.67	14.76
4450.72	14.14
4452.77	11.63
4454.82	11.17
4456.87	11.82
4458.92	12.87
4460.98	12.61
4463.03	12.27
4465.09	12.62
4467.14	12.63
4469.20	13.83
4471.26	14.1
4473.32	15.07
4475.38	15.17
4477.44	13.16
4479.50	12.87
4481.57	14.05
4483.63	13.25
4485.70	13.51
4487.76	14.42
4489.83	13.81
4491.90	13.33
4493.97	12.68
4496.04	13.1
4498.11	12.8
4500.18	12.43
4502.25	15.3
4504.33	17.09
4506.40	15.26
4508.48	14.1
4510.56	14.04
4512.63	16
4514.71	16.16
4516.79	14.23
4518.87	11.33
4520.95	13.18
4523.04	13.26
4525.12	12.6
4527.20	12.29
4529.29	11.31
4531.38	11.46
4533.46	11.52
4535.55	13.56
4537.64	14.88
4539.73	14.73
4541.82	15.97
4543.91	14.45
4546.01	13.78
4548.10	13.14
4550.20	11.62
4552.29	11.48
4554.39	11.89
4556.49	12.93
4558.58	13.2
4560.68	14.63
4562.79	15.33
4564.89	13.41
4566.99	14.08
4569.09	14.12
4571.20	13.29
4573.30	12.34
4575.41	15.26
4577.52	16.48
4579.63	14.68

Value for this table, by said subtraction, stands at 84.8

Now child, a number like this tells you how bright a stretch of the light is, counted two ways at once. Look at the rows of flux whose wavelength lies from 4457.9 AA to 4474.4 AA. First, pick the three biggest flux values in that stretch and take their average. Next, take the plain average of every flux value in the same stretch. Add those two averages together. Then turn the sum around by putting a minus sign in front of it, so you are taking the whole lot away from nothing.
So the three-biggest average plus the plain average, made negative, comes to -27.6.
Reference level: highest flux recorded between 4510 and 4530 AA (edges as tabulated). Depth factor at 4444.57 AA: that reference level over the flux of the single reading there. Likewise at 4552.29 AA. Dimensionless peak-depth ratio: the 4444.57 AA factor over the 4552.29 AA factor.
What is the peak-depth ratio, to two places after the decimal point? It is 0.85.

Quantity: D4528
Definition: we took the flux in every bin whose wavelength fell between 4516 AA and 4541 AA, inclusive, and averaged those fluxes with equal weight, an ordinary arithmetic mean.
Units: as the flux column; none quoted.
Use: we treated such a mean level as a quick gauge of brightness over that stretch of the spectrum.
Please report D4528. 12.9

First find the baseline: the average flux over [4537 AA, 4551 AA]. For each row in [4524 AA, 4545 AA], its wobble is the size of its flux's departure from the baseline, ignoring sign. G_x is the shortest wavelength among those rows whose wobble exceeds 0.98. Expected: 4525.12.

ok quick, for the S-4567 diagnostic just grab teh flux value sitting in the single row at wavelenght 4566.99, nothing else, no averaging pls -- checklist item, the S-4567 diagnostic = 14.08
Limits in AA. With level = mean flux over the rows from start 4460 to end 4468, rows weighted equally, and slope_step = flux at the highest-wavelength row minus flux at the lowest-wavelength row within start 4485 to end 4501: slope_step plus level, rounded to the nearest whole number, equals 11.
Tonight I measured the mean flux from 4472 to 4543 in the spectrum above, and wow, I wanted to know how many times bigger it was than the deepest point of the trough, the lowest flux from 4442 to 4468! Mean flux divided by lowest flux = 1.23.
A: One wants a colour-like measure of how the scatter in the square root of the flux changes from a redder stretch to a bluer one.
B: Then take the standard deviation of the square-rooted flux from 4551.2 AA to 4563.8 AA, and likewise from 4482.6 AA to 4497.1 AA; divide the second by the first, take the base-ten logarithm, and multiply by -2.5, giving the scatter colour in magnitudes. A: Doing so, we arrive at 1.1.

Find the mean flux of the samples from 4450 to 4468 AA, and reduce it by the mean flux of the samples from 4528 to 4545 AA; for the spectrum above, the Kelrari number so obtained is -1.1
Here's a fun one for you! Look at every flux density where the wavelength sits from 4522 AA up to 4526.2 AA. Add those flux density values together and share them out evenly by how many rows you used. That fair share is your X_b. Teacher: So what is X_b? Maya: 12.9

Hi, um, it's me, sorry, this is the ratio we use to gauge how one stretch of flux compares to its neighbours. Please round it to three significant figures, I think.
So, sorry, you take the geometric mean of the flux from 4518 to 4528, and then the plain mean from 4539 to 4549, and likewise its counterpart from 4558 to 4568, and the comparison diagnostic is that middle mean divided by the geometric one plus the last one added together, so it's 0.541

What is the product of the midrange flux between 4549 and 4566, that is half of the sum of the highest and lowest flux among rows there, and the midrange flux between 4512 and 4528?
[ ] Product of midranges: 184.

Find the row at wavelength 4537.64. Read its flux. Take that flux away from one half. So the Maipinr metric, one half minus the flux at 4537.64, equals -14.4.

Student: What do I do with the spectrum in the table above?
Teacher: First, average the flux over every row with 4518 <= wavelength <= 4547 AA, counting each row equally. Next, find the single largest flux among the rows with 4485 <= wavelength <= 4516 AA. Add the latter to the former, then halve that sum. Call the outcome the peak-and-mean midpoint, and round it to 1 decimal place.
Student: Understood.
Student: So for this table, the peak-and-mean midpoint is 15.1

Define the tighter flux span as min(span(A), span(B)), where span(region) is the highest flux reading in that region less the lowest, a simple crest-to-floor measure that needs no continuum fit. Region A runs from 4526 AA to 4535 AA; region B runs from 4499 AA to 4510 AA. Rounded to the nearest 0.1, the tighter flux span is 1.0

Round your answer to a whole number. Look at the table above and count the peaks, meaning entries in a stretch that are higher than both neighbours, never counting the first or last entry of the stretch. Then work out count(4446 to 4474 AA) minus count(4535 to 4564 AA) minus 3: -3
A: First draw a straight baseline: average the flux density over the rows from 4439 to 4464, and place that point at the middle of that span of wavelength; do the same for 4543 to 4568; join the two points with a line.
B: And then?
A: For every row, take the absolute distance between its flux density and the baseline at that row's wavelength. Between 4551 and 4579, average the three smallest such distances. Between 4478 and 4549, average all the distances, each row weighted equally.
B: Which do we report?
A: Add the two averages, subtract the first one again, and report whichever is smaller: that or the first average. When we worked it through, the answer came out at 0.10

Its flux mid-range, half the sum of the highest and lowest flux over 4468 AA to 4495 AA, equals 13.9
